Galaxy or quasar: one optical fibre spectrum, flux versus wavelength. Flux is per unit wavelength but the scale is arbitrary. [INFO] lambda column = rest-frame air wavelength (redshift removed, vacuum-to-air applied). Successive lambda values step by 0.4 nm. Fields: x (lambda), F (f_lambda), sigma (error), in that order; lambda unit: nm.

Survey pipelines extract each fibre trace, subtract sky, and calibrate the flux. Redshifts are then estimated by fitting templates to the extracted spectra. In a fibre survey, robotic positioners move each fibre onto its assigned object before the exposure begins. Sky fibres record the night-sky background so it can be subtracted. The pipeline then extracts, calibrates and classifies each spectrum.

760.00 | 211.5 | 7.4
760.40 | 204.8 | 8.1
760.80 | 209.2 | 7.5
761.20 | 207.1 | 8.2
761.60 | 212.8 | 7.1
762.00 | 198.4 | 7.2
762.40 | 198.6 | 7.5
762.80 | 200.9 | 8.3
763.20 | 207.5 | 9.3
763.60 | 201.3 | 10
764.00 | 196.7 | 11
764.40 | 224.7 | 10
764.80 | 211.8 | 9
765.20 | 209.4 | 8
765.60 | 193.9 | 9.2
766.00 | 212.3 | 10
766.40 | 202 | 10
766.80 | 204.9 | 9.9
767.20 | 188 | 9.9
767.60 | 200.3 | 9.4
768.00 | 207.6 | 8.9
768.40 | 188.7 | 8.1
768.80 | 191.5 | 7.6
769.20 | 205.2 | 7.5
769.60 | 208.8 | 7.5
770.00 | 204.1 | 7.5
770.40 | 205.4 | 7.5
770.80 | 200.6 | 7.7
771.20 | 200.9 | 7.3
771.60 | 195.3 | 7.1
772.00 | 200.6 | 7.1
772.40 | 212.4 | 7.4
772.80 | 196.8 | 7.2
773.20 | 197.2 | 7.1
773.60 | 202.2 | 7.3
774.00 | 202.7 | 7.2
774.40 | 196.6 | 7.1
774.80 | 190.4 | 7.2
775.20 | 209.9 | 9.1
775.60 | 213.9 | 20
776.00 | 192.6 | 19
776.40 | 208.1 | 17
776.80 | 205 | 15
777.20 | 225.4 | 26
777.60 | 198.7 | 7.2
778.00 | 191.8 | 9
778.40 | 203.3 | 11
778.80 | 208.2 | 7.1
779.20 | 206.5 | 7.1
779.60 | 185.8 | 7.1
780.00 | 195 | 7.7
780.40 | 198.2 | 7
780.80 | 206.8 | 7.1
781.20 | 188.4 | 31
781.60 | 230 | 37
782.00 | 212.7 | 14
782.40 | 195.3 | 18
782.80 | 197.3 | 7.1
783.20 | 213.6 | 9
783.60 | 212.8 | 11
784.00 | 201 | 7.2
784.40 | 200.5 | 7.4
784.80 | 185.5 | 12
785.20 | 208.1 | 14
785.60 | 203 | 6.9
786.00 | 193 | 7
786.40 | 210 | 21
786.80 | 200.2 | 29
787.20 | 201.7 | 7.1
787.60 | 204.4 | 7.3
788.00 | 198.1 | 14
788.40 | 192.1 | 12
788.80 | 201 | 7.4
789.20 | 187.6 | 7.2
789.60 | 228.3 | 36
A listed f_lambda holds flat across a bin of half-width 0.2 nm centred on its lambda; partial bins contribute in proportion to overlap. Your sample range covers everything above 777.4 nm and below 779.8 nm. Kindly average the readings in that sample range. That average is 199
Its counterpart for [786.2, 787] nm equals 205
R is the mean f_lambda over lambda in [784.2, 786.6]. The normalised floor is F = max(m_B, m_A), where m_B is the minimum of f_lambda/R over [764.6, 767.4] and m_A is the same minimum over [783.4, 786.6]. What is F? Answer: 0.94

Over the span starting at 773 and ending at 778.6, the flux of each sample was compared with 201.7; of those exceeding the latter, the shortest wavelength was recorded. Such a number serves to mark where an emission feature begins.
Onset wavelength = 773.60 nm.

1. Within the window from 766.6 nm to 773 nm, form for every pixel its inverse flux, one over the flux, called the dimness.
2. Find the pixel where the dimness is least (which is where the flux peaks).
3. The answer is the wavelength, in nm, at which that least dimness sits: 772.40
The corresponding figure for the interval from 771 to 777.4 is 777.20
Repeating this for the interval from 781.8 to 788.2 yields 783.20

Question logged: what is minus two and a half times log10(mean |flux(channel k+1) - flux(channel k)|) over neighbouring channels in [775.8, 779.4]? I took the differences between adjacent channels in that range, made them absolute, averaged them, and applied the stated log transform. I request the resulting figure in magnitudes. -2.6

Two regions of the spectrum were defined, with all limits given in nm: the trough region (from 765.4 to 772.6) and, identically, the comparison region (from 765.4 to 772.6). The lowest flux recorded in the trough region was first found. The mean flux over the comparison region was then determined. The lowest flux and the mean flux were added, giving 389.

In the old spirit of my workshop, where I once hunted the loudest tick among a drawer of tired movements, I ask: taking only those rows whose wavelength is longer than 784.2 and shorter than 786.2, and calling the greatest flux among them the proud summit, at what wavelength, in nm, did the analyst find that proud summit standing 785.20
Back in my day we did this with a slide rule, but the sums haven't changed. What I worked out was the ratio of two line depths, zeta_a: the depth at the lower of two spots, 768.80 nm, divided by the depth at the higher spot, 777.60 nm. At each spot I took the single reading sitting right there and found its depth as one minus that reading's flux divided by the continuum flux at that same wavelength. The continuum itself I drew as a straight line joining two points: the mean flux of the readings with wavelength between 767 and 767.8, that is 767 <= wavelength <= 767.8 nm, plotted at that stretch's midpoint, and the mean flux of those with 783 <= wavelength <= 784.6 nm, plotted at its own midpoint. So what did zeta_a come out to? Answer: 1.1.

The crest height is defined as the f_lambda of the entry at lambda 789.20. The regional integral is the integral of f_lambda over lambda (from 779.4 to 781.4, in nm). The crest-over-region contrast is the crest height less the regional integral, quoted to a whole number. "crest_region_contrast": -202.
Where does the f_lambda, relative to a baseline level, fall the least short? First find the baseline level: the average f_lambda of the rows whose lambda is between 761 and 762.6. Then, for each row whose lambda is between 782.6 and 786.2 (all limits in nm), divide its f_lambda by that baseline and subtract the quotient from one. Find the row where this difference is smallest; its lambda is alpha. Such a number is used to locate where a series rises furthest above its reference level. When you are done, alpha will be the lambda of 783.20 nm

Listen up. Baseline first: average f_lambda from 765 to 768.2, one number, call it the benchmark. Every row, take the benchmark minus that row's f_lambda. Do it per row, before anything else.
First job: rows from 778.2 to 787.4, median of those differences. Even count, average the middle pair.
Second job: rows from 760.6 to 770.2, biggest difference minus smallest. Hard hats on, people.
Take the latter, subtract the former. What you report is 36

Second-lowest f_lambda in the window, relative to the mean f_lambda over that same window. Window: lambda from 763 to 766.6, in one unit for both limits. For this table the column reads 0.95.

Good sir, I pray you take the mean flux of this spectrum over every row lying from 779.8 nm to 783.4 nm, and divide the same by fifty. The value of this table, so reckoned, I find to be 4.08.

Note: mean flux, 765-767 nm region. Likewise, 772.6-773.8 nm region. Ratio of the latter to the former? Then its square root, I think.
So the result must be 0.99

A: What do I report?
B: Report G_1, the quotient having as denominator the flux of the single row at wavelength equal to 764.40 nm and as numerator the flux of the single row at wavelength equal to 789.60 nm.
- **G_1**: 1.02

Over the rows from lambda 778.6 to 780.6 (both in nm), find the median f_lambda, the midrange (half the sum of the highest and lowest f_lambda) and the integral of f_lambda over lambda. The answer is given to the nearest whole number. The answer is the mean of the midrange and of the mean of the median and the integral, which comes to 247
